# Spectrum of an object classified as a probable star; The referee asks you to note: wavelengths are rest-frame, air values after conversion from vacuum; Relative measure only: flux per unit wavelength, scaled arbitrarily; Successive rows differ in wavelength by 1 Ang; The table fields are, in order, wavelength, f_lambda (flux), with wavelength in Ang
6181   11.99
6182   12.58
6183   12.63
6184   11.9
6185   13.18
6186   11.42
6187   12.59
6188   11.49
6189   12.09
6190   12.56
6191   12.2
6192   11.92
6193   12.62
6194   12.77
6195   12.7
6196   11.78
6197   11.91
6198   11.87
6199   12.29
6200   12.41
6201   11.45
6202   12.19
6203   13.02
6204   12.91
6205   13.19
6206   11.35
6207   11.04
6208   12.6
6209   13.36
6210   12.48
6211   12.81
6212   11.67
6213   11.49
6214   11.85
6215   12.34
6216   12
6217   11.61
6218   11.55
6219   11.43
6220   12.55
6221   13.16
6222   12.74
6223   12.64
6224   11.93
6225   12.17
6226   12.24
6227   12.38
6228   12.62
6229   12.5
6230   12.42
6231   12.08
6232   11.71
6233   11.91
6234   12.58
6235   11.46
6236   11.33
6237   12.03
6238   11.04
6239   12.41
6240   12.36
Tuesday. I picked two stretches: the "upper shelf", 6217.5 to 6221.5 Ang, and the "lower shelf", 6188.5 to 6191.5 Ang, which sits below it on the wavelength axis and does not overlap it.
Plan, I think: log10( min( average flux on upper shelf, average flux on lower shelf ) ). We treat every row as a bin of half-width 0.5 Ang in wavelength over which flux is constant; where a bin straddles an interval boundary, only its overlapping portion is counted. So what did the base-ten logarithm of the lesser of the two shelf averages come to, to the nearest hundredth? 1.09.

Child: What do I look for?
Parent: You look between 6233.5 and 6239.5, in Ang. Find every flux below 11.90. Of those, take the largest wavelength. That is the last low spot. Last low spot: 6238 Ang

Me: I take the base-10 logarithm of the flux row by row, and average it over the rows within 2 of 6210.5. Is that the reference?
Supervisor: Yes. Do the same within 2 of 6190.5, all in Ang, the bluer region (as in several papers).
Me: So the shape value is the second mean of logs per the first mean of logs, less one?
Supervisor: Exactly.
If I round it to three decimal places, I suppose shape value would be -0.012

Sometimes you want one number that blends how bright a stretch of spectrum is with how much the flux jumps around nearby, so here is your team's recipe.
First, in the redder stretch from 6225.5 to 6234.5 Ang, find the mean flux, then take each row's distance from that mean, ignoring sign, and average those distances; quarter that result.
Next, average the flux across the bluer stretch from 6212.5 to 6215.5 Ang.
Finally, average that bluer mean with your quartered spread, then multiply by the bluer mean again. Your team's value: 71.1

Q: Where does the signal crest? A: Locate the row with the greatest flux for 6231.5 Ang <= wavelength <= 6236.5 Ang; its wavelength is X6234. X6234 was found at 6234 Ang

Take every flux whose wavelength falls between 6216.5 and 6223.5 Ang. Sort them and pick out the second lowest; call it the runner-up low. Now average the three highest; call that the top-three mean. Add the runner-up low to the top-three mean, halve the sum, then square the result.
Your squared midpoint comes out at 149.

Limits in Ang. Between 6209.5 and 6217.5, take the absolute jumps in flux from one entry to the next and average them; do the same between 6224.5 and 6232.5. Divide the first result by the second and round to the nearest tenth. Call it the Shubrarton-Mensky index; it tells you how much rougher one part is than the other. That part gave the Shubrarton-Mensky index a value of 2.4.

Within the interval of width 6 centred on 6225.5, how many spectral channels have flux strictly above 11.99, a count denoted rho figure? 5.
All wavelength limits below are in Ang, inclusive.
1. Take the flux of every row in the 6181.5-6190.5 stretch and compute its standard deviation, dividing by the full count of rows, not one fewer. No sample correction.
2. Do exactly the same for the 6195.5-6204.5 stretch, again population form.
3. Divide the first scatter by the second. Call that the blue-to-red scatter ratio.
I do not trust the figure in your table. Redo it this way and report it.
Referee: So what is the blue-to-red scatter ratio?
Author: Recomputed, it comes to 1.1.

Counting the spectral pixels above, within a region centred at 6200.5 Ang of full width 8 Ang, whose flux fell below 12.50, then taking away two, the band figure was 4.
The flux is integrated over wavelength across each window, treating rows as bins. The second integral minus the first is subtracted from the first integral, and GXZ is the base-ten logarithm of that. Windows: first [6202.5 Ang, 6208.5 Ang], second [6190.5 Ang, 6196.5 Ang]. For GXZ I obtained 1.87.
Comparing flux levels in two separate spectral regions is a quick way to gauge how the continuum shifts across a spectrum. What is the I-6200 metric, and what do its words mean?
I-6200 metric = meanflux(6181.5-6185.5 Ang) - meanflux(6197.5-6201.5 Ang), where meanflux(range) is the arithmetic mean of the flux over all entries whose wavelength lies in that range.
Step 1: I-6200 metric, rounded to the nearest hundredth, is 0.57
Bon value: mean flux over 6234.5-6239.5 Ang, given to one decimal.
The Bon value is 11.7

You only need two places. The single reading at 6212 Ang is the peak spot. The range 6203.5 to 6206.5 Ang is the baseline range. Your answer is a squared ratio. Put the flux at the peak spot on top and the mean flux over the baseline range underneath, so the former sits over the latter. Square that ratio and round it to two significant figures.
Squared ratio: 0.87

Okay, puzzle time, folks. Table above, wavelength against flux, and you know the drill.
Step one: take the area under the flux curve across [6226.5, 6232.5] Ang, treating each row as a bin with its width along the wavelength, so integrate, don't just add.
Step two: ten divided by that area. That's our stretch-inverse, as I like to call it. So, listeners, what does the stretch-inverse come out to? 0.136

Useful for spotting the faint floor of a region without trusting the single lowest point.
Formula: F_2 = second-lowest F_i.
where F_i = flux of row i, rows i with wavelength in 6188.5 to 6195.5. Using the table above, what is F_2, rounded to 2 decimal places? 12.09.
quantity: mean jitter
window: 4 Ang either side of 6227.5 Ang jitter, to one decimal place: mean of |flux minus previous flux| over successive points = 0.2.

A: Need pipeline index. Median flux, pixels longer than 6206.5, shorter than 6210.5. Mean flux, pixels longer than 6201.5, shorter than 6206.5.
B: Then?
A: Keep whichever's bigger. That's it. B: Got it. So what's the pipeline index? 12.5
